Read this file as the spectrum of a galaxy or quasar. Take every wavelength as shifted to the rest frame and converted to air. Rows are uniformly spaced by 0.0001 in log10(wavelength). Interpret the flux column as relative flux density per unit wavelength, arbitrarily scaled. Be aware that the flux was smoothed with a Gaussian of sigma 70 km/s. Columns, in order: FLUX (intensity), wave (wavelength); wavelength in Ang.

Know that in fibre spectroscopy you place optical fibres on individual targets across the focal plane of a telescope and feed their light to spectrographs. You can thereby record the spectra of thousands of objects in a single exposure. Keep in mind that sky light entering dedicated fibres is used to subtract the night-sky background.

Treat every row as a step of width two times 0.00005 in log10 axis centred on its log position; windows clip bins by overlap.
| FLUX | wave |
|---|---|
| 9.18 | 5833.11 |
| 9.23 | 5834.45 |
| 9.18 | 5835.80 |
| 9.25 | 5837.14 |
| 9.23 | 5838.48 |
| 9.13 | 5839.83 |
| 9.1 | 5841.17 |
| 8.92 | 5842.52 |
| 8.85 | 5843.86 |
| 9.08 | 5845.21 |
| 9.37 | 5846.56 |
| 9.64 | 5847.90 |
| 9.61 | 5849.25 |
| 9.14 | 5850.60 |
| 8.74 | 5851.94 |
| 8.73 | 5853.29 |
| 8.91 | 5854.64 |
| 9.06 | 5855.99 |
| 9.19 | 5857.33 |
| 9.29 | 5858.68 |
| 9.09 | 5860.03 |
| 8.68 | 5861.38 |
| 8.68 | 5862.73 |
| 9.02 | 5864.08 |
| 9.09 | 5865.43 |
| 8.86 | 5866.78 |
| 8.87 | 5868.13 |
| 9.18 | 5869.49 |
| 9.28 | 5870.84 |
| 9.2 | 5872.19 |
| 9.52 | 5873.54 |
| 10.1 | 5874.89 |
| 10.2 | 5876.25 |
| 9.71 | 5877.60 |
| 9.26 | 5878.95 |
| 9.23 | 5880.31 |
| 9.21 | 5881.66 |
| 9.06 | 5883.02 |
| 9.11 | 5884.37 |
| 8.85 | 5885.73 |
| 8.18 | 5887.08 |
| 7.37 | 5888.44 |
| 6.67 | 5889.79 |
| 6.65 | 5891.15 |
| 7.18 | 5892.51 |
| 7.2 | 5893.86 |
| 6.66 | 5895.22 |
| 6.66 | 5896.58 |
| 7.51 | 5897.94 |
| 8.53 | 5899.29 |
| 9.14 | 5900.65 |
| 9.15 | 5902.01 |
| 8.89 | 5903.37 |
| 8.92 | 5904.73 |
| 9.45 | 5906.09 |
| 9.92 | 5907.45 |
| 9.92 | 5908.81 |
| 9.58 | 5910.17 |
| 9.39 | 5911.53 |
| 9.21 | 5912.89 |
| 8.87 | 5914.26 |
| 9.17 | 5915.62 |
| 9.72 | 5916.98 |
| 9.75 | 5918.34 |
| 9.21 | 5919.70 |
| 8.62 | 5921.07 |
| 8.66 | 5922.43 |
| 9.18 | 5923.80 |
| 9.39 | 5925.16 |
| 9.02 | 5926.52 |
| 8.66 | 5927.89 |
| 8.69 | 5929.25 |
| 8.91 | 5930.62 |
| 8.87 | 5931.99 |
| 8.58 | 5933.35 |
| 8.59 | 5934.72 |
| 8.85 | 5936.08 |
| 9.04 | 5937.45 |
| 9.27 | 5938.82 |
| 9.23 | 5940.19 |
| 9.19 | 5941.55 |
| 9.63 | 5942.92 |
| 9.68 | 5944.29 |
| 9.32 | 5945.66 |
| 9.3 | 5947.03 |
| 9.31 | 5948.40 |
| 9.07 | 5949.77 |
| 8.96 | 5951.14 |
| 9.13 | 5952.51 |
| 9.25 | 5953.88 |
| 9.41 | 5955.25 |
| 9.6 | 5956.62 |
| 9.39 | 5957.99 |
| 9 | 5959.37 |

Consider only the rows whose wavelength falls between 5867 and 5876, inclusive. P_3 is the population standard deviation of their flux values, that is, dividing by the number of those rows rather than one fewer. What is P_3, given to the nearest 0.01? 0.38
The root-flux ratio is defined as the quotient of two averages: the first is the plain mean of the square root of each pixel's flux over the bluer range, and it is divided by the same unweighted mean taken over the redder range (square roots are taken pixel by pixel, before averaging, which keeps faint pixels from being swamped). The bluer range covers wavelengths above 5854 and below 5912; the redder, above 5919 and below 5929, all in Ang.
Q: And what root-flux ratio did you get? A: 0.99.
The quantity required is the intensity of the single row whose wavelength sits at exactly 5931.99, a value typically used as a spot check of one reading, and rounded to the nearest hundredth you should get 8.87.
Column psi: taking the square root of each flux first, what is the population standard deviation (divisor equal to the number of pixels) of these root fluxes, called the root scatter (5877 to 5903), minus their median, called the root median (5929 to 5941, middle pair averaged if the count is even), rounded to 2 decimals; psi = -2.79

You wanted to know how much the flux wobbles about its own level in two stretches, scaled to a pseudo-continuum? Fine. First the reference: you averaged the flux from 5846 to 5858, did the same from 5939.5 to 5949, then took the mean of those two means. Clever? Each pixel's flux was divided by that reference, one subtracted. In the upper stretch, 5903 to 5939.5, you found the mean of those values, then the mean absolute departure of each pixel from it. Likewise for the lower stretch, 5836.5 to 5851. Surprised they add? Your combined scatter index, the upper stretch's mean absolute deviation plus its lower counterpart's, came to 0.06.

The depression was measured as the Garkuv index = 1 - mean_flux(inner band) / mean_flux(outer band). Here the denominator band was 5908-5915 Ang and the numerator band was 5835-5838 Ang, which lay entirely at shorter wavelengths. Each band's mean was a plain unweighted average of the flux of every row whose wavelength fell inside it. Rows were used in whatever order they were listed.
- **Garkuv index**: 0.019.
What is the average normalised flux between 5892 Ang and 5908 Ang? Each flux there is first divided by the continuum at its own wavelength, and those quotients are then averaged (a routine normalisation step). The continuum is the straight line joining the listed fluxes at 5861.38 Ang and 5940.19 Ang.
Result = 0.923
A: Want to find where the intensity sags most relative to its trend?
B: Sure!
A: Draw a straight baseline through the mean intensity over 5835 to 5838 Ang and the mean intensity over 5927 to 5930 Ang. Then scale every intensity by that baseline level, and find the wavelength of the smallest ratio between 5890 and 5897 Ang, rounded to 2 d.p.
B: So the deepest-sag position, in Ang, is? 5891.15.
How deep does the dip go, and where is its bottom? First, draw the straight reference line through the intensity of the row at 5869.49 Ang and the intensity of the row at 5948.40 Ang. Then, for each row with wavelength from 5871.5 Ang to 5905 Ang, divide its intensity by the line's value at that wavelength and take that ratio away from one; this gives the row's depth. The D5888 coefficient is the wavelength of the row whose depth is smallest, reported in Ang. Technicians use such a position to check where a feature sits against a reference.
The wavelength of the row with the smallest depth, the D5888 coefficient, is 5876.25 Ang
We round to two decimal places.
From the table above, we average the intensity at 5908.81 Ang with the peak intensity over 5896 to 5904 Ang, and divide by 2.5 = 3.81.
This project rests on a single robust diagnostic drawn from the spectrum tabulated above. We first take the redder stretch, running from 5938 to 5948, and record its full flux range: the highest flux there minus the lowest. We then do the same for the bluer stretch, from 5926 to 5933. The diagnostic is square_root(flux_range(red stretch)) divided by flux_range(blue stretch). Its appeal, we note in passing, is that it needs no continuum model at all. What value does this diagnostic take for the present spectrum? 1.9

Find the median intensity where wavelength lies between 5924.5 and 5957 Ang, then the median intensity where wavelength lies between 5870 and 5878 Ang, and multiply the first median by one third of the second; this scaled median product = 29.4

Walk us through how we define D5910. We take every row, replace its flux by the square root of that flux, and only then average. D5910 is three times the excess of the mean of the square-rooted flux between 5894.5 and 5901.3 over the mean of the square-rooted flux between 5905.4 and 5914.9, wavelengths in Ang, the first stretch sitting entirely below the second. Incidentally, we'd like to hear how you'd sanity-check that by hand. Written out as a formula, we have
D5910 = -0.93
